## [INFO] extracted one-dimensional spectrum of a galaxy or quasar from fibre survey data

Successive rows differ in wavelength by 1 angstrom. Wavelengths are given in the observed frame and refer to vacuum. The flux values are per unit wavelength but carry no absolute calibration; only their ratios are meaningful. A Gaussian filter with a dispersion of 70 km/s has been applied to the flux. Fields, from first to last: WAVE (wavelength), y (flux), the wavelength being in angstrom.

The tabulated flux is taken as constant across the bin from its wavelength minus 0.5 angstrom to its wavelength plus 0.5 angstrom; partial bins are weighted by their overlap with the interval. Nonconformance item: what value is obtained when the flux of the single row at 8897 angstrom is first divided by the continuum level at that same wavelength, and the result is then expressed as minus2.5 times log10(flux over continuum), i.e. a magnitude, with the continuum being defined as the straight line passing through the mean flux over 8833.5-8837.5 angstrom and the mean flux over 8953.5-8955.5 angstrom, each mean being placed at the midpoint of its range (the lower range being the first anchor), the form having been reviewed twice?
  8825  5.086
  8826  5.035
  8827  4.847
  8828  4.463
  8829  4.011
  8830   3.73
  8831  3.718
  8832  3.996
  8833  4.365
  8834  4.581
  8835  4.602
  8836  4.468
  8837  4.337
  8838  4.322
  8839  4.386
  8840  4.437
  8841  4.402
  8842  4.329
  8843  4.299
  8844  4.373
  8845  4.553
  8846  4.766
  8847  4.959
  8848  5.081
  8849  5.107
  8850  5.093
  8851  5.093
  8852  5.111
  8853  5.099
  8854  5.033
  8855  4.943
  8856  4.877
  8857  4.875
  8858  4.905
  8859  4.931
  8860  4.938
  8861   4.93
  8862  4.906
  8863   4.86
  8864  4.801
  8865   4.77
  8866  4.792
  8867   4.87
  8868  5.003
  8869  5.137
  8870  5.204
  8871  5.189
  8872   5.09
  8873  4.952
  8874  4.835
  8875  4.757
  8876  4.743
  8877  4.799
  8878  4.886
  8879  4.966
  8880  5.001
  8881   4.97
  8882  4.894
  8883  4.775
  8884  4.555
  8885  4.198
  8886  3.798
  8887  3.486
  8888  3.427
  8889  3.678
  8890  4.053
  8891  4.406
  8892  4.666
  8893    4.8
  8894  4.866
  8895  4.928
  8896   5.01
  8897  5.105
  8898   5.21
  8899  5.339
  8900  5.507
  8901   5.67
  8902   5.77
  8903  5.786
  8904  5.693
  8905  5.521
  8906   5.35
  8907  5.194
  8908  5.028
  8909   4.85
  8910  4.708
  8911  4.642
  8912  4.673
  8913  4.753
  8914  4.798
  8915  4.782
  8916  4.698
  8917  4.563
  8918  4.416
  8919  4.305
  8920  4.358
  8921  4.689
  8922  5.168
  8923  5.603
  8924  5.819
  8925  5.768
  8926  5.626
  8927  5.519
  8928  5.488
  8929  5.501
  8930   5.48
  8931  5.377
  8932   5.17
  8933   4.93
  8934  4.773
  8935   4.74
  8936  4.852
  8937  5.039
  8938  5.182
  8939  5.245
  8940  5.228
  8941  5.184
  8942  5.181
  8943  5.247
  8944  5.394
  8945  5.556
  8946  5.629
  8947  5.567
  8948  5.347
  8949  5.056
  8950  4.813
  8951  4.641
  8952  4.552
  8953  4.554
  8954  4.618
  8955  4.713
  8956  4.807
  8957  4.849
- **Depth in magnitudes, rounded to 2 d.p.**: -0.12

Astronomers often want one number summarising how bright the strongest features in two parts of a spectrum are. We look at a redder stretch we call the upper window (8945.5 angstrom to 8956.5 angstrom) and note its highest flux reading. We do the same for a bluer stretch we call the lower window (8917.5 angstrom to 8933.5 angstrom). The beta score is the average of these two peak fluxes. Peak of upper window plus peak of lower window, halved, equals 5.7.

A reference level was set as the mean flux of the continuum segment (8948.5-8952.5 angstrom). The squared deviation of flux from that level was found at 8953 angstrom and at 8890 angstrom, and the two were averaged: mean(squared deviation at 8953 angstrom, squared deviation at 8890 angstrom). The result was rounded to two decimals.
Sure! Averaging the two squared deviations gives 0.28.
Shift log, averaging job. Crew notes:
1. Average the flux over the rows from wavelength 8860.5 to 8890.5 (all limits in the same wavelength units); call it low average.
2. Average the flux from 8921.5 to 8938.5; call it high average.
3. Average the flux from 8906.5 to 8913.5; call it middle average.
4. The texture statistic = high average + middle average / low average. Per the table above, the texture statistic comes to 6.33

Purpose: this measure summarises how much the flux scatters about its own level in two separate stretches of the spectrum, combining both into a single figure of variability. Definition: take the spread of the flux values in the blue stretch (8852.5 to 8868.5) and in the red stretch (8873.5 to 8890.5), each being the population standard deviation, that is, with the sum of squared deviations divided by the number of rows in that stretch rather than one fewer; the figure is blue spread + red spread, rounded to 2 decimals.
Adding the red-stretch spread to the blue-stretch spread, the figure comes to 0.63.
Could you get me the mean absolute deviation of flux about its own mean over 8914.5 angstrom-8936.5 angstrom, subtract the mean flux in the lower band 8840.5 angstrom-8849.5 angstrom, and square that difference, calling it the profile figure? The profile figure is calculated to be 17.8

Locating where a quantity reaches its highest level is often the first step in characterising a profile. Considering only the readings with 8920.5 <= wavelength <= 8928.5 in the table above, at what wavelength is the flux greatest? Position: 8924 angstrom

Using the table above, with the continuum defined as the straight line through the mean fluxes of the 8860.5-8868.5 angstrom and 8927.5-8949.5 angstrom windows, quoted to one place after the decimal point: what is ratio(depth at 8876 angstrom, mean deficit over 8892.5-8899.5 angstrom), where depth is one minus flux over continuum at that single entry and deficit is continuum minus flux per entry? -2.7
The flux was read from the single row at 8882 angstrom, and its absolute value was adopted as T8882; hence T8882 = 4.9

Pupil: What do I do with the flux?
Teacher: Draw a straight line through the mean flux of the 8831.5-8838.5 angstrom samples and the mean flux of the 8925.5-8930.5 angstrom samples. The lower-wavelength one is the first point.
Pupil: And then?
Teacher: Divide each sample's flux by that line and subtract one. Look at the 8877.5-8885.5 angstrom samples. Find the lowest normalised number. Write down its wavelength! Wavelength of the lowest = 8885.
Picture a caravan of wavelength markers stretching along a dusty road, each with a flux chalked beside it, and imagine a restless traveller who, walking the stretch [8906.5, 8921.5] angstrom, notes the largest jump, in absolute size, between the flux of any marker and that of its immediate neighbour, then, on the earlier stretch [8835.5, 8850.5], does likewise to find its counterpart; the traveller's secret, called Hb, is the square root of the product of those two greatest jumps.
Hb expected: 0.27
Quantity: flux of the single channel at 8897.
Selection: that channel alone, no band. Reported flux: 5.105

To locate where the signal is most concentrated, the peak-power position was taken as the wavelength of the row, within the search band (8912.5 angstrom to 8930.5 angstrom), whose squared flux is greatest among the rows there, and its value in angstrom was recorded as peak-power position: 8924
